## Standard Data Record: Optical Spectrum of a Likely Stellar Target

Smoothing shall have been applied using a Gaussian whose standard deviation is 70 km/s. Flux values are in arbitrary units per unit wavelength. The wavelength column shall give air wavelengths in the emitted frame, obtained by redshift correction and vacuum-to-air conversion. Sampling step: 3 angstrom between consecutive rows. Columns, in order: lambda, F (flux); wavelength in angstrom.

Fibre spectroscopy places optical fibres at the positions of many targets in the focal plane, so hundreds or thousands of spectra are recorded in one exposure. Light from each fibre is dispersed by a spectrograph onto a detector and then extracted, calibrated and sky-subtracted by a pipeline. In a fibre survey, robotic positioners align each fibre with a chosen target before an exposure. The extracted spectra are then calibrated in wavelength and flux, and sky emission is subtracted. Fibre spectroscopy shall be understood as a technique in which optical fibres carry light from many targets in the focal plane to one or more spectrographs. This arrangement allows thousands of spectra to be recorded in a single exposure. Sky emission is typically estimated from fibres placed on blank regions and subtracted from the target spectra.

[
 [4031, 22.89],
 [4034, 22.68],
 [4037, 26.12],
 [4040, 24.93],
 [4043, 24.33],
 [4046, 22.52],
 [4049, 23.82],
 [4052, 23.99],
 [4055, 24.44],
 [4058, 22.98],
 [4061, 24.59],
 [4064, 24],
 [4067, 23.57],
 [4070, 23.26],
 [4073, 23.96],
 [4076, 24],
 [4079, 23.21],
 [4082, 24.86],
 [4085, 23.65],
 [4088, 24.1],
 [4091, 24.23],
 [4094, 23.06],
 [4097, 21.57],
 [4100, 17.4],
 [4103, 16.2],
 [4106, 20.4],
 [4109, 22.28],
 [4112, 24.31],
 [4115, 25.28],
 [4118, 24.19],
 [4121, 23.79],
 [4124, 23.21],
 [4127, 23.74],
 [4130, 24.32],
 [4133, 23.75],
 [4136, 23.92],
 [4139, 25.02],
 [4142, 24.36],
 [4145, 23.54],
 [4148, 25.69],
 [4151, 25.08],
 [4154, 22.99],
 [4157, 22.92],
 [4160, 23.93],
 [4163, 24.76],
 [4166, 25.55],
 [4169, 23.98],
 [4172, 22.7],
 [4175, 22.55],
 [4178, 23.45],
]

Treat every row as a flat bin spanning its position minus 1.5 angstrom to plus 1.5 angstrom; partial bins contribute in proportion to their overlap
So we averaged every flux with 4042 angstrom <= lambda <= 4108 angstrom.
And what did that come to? 22.9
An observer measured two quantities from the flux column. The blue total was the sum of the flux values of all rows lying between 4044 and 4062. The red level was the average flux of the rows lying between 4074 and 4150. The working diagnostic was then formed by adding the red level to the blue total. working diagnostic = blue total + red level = 166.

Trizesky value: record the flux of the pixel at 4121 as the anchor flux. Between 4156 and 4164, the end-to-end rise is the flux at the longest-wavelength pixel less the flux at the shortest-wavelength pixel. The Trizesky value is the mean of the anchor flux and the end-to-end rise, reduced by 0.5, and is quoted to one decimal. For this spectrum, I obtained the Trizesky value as 12.3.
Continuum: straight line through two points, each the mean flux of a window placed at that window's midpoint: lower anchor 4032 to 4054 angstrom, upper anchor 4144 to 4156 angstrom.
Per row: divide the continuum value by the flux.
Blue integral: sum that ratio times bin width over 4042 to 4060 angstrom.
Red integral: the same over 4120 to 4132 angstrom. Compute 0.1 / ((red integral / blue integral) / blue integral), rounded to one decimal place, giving 2.7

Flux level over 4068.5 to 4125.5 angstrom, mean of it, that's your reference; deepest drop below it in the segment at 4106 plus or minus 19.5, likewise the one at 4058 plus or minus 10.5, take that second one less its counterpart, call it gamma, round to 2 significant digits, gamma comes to -6.8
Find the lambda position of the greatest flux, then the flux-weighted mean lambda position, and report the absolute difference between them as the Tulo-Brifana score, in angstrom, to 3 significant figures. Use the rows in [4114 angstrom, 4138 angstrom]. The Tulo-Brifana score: 10.4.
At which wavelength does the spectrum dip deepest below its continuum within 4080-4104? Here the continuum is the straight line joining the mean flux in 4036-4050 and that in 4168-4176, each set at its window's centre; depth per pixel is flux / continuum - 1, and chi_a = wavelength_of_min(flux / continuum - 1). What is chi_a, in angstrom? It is 4103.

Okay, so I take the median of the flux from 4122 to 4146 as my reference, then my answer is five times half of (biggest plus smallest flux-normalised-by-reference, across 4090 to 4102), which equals 4.37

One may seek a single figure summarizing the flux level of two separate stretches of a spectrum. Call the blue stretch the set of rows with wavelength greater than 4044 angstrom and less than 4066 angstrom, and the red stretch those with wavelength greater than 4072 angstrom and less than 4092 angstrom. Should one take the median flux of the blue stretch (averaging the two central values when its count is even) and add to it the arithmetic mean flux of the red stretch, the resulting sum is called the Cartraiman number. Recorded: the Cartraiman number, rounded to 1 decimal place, 48.0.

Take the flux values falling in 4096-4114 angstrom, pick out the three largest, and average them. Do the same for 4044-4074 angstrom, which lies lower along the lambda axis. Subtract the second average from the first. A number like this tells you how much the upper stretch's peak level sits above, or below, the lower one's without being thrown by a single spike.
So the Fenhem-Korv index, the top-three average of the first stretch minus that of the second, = -1.6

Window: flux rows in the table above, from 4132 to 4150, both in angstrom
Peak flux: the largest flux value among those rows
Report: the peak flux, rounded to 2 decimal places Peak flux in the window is 25.69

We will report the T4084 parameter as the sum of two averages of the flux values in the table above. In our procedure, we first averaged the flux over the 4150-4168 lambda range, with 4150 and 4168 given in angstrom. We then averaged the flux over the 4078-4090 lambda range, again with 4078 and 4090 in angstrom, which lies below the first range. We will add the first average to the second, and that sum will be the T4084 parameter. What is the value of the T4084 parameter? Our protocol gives 48.2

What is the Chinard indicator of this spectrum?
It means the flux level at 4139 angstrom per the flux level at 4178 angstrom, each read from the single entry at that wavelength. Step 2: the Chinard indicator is 1.07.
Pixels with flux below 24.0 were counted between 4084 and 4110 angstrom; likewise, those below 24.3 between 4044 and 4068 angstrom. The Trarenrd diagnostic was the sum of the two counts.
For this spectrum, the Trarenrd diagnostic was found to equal 13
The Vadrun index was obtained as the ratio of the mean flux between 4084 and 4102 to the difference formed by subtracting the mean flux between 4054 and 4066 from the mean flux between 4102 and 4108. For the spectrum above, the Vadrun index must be -4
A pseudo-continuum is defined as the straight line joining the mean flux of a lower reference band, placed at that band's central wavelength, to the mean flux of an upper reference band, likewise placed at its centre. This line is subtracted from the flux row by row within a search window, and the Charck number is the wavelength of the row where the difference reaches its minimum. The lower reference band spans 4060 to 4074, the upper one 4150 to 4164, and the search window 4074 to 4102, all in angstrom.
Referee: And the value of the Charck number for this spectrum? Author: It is 4100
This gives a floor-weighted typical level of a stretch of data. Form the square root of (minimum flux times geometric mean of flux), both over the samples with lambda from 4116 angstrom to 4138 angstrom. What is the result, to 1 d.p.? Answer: 23.5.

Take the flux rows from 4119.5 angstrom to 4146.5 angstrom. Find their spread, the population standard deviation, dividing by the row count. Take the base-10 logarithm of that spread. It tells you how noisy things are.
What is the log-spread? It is -0.30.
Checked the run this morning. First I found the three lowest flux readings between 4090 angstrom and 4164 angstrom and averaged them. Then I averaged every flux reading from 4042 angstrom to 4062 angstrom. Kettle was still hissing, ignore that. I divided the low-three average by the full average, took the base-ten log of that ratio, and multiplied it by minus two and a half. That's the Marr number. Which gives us 0.30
